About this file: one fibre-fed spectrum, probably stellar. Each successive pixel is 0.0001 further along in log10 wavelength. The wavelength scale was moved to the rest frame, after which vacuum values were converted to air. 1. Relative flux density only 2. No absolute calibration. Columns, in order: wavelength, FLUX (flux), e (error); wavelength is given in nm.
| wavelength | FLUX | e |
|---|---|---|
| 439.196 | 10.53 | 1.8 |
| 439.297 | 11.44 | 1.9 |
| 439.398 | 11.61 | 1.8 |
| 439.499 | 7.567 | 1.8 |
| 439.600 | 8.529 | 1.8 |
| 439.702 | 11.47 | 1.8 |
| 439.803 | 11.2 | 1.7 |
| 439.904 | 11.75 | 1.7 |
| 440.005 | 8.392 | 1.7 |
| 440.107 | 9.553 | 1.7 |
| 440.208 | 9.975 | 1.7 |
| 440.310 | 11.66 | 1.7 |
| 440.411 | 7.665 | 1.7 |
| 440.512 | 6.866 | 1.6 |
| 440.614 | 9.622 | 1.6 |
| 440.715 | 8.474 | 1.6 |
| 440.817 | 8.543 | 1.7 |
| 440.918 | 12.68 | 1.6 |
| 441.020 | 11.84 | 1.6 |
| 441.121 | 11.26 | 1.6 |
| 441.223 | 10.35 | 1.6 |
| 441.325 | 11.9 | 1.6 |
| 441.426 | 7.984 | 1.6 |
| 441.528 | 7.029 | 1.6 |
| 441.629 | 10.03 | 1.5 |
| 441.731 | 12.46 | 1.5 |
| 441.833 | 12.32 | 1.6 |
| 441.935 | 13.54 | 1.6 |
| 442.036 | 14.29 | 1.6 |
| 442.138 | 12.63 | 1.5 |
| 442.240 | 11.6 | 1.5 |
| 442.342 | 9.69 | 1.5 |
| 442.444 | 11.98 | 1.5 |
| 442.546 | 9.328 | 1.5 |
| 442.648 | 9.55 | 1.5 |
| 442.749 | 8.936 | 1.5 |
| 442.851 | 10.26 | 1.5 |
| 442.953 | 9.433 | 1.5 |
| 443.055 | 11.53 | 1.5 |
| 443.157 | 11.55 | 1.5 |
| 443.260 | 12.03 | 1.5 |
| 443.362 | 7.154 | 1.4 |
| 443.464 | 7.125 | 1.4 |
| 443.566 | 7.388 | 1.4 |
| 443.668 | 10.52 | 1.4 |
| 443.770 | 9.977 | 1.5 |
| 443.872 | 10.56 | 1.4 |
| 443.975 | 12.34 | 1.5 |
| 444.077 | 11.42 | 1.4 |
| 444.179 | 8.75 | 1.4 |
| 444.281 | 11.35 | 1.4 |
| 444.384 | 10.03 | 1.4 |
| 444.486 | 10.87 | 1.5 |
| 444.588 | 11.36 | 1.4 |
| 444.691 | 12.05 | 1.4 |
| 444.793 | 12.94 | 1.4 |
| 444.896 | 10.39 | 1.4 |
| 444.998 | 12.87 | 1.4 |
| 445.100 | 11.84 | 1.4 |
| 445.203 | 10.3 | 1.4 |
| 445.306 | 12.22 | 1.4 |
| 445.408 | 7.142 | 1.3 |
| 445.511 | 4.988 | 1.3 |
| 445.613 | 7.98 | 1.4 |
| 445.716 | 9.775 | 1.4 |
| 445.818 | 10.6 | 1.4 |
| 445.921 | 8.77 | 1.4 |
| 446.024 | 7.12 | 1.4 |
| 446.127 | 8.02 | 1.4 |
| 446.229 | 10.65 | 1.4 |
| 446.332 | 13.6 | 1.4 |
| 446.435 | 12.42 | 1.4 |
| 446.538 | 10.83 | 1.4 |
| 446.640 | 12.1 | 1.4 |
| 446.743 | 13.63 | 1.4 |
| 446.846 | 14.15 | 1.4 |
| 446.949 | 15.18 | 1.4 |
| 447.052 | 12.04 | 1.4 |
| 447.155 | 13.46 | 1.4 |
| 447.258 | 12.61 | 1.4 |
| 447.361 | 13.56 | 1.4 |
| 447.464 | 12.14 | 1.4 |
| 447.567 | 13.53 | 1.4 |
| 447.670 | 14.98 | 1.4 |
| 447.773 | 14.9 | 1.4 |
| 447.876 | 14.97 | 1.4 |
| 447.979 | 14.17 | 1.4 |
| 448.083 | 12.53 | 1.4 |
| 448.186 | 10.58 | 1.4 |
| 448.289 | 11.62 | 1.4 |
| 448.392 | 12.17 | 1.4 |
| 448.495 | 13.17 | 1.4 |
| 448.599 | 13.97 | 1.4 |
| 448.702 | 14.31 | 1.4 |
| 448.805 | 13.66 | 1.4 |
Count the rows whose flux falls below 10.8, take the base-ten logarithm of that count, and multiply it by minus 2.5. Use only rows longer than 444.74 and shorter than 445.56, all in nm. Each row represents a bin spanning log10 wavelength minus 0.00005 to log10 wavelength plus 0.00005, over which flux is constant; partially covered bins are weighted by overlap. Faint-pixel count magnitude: -1.51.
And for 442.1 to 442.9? -1.75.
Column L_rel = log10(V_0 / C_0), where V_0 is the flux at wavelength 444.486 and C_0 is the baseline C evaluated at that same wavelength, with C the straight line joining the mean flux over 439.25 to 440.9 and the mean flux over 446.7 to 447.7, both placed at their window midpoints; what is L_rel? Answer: -0.045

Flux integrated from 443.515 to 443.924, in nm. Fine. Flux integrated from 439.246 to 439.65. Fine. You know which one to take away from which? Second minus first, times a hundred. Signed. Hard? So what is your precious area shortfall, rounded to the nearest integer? 3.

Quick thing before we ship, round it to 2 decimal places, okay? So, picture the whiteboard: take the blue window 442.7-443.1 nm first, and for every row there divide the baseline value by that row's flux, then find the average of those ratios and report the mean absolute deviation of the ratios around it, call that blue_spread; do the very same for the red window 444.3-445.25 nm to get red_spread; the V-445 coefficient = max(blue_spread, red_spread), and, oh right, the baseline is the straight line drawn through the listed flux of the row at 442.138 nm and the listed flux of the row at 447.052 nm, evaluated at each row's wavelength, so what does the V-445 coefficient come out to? 0.11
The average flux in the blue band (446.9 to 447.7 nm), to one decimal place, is 13.4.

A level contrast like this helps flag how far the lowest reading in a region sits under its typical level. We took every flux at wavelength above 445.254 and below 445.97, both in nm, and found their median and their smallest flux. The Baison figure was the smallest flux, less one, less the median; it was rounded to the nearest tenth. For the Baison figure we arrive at -4.8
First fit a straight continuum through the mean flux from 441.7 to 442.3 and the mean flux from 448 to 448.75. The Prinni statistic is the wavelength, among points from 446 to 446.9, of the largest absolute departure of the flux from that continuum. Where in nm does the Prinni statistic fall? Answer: 446.024 nm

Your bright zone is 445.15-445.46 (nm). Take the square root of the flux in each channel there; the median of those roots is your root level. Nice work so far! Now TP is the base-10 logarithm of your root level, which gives 0.51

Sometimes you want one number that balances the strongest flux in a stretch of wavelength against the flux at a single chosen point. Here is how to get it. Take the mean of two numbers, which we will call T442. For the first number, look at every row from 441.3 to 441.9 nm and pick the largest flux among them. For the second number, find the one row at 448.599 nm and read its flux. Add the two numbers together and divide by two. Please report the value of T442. 13.2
